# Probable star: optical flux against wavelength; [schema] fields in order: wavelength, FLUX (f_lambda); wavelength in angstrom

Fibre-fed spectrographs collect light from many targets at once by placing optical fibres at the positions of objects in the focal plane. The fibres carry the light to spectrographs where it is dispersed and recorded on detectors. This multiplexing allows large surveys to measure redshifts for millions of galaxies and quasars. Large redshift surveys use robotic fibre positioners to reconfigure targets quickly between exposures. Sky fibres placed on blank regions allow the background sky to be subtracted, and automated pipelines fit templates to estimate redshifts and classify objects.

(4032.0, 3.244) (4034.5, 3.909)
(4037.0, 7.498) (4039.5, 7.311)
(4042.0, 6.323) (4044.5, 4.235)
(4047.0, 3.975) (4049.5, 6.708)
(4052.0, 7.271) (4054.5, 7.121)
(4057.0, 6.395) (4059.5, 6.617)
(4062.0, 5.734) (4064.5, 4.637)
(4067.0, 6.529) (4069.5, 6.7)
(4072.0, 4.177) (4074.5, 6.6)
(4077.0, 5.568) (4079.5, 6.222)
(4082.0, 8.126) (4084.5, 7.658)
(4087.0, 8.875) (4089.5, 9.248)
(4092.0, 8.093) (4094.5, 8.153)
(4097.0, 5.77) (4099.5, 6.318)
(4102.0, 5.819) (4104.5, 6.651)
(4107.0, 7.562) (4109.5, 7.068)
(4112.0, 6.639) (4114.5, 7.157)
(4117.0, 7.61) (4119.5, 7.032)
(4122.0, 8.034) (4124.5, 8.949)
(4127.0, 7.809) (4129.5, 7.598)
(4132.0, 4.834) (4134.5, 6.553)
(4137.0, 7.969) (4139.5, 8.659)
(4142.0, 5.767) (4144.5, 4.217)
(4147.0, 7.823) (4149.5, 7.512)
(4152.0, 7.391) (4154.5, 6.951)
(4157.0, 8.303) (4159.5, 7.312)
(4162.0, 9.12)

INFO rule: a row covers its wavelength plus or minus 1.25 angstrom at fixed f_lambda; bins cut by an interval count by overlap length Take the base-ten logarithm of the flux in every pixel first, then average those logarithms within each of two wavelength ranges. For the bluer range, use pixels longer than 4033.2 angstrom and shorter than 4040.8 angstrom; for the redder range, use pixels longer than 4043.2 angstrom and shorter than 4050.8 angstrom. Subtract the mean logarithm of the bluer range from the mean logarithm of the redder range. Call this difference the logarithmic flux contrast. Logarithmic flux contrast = -0.09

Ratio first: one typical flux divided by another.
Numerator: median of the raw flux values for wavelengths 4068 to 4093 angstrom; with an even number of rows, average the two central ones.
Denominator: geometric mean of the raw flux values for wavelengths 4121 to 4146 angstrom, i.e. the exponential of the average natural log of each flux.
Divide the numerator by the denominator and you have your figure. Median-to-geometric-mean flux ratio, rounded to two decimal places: 1.05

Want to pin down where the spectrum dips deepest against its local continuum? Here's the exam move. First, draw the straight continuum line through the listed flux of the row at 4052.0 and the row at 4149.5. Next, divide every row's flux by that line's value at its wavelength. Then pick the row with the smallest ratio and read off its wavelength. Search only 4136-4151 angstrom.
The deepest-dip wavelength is 4144.5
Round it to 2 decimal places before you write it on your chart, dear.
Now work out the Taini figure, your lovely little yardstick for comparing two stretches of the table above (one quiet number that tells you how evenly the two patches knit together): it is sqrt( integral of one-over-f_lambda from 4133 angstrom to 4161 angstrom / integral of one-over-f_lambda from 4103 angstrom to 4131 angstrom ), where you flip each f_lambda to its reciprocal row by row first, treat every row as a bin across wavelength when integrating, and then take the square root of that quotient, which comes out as 1.04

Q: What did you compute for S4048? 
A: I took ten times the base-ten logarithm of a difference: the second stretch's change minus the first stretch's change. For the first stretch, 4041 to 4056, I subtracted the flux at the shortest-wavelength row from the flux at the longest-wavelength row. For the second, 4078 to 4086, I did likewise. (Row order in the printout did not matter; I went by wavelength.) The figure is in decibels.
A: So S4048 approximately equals -2.0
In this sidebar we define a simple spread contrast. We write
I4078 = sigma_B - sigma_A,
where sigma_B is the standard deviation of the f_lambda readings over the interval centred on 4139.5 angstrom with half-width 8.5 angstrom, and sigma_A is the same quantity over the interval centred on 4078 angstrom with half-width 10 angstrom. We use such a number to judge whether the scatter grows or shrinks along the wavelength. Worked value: 0.2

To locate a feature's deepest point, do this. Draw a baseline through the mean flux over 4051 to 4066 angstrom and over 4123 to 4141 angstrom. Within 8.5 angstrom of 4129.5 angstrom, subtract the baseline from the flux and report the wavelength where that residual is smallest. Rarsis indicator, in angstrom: 4132.0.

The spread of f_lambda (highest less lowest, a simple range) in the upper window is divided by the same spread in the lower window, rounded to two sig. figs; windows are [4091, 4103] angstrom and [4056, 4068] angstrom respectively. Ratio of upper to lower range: 1.2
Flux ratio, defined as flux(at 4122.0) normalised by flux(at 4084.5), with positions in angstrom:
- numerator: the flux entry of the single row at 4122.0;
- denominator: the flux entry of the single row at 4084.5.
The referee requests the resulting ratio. 1.05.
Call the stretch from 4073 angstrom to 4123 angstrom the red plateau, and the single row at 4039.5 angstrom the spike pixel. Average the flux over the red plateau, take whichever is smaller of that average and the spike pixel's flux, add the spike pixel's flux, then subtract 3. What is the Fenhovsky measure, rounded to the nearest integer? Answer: 12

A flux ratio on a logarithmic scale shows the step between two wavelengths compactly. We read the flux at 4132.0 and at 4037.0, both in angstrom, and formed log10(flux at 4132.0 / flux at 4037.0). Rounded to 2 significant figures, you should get -0.19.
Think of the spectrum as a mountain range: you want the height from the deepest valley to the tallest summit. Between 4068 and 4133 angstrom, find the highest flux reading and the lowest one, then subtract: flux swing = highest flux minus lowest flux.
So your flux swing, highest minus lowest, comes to 5.1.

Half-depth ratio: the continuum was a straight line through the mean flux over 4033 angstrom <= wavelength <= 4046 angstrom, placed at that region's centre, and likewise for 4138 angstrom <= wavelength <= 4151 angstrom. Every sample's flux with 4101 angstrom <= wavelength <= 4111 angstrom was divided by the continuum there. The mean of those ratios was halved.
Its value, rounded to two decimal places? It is 0.53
